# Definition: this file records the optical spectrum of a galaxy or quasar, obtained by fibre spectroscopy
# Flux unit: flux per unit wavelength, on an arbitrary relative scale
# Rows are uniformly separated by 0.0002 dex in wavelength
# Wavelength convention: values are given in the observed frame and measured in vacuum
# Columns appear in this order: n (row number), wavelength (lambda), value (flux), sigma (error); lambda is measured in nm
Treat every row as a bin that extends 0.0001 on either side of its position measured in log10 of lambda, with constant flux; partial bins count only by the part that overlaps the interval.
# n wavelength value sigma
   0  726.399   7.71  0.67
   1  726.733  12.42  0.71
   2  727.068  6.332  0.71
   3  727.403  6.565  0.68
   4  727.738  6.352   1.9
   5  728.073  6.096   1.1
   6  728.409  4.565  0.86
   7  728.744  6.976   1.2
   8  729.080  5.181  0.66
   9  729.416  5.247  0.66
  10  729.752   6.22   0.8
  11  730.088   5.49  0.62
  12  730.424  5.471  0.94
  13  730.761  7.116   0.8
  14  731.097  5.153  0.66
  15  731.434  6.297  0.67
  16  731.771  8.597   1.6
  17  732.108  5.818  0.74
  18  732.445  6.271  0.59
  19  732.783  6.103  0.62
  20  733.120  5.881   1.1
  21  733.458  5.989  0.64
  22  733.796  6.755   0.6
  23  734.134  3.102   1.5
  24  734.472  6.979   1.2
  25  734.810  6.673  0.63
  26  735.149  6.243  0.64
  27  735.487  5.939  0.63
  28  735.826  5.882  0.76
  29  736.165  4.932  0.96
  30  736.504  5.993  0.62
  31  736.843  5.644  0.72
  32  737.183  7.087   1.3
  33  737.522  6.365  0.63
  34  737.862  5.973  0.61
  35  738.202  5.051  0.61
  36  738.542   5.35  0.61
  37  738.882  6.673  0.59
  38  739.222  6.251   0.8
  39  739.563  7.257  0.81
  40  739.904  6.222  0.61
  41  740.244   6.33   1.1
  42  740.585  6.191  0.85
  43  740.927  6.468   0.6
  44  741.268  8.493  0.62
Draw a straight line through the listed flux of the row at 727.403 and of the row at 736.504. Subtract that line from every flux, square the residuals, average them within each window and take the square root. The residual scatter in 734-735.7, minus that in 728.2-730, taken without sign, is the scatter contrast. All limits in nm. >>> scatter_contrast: 0.248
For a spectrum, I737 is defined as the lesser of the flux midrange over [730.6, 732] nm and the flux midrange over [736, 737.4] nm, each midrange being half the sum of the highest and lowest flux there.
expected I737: 6.01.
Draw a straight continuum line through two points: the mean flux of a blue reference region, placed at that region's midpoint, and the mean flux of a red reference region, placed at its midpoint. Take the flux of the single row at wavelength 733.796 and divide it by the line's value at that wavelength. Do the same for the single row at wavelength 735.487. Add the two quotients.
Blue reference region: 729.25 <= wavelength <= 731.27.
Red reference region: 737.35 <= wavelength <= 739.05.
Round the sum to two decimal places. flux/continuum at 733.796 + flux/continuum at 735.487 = 2.17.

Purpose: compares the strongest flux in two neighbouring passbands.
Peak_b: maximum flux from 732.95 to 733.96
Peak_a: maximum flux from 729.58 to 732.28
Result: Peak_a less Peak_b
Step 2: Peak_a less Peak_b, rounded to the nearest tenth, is 1.8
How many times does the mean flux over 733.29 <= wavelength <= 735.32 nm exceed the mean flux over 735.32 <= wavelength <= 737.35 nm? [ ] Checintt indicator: 1.01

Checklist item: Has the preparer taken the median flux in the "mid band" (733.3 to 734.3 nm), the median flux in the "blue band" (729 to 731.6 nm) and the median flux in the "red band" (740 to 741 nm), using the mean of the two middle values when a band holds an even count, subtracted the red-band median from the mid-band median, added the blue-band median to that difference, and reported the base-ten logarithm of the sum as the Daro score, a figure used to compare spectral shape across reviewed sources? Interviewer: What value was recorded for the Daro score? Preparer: 0.71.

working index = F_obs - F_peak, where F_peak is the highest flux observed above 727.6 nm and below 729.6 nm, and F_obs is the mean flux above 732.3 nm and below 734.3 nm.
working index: -1.3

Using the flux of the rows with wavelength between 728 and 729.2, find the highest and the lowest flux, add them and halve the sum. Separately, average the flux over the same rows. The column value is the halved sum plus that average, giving 11.5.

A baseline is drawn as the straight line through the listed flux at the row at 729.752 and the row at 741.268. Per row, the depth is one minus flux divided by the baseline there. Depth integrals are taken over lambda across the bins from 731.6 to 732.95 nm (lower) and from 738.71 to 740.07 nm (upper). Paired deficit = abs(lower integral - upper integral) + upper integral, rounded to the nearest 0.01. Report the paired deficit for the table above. 0.51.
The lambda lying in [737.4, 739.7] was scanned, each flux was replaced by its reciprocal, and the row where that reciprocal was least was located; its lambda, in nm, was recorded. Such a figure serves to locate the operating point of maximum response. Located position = 739.563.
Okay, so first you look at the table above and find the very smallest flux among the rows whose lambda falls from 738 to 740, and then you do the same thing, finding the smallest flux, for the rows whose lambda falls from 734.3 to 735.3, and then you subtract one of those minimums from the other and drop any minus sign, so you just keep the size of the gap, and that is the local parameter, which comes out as 1.2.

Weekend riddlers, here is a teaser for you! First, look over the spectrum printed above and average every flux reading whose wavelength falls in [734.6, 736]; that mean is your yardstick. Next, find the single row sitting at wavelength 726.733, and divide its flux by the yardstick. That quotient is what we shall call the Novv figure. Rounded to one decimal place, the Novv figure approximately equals 2.0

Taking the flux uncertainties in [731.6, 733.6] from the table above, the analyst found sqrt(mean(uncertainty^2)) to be 0.95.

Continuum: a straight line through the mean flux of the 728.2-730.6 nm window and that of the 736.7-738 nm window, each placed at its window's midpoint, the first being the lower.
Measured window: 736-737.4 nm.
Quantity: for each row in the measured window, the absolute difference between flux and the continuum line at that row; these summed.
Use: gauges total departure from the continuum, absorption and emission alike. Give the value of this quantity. 2.9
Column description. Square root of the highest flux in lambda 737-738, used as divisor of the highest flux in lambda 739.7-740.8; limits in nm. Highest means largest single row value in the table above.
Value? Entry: 2.38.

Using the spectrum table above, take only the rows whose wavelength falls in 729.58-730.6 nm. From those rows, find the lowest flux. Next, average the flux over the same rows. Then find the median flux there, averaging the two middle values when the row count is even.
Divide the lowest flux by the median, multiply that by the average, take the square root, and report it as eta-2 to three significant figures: 2.39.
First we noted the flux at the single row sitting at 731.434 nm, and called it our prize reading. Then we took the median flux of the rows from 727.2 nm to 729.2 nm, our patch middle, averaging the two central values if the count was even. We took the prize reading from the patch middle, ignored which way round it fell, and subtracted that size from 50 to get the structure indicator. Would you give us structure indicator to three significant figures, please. 49.9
